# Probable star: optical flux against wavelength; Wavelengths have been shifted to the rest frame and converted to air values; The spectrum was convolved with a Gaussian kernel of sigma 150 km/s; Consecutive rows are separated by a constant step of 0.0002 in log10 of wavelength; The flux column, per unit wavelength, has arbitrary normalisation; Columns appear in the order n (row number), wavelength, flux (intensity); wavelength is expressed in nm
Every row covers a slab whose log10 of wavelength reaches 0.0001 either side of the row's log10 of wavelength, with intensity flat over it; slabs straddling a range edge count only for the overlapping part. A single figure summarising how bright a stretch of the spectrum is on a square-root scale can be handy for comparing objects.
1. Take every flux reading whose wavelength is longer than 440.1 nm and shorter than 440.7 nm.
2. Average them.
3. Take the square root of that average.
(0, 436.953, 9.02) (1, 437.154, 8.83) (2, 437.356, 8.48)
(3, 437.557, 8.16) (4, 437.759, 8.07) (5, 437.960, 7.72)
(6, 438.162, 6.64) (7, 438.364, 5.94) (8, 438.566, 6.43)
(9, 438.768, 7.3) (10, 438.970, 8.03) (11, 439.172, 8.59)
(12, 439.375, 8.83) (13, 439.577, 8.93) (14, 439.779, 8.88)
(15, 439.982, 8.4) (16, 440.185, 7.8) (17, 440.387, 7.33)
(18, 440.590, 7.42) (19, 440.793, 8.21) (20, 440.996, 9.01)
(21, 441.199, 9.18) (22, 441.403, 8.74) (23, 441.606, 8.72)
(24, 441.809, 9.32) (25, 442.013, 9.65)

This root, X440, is 2.74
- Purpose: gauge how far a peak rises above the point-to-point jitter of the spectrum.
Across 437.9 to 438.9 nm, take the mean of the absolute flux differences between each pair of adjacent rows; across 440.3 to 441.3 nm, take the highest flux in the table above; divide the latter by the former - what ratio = 11.7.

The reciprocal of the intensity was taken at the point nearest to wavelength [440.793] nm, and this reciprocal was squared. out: 0.0148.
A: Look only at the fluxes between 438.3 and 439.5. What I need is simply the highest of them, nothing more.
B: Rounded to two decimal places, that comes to 8.83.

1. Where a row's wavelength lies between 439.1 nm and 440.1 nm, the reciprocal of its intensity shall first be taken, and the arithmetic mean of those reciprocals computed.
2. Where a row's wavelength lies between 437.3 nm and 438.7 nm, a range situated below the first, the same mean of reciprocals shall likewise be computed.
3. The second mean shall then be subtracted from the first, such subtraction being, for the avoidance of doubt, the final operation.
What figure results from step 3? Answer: -0.024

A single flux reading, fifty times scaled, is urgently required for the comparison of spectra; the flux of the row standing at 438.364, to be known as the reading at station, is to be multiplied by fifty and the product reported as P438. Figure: 297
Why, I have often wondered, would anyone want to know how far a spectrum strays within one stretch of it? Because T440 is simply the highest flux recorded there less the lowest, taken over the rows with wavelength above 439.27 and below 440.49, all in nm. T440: 1.6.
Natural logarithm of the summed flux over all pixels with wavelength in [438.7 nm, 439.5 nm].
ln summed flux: 3.49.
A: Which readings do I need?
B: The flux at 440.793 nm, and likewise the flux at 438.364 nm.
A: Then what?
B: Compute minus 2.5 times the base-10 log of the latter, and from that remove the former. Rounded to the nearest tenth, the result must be -10.1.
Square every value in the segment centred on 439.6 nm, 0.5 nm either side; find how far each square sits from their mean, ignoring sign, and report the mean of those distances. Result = 3.2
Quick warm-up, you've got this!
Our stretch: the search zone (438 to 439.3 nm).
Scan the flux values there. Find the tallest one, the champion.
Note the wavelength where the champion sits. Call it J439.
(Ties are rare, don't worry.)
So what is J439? 439.172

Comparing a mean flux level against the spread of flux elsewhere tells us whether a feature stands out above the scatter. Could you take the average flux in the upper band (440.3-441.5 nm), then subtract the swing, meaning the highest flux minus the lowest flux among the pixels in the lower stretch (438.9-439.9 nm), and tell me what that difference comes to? 7.4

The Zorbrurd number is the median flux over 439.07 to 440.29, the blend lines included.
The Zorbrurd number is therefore 8.71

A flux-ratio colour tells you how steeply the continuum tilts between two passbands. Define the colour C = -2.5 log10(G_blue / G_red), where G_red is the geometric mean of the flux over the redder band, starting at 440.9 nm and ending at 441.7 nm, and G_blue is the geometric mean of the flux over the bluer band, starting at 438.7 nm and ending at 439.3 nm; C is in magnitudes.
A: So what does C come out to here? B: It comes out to 0.12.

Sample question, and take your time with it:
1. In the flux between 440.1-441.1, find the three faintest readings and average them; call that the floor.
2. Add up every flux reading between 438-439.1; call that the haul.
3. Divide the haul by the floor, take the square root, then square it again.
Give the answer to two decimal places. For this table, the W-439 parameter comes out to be 4.57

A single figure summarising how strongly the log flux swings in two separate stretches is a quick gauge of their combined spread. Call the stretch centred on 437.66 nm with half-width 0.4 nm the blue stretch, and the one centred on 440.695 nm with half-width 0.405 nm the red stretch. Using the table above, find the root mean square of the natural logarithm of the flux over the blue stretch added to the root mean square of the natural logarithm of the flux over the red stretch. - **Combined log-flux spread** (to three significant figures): 4.17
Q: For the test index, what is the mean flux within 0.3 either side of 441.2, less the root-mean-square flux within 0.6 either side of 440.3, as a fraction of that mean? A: 0.11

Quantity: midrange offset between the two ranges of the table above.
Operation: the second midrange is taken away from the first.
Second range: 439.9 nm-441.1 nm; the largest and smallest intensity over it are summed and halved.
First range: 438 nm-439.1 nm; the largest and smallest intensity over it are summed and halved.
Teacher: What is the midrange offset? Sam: -1.2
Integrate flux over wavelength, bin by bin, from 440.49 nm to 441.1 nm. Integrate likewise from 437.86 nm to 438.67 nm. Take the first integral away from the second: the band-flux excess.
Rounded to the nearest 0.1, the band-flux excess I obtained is 0.4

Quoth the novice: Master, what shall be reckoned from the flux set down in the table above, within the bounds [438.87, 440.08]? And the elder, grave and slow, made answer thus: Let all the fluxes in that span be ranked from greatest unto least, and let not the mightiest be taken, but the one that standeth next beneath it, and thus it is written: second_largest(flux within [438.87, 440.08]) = 8.88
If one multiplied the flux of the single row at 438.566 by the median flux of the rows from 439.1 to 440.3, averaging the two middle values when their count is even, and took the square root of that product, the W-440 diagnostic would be 7.5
